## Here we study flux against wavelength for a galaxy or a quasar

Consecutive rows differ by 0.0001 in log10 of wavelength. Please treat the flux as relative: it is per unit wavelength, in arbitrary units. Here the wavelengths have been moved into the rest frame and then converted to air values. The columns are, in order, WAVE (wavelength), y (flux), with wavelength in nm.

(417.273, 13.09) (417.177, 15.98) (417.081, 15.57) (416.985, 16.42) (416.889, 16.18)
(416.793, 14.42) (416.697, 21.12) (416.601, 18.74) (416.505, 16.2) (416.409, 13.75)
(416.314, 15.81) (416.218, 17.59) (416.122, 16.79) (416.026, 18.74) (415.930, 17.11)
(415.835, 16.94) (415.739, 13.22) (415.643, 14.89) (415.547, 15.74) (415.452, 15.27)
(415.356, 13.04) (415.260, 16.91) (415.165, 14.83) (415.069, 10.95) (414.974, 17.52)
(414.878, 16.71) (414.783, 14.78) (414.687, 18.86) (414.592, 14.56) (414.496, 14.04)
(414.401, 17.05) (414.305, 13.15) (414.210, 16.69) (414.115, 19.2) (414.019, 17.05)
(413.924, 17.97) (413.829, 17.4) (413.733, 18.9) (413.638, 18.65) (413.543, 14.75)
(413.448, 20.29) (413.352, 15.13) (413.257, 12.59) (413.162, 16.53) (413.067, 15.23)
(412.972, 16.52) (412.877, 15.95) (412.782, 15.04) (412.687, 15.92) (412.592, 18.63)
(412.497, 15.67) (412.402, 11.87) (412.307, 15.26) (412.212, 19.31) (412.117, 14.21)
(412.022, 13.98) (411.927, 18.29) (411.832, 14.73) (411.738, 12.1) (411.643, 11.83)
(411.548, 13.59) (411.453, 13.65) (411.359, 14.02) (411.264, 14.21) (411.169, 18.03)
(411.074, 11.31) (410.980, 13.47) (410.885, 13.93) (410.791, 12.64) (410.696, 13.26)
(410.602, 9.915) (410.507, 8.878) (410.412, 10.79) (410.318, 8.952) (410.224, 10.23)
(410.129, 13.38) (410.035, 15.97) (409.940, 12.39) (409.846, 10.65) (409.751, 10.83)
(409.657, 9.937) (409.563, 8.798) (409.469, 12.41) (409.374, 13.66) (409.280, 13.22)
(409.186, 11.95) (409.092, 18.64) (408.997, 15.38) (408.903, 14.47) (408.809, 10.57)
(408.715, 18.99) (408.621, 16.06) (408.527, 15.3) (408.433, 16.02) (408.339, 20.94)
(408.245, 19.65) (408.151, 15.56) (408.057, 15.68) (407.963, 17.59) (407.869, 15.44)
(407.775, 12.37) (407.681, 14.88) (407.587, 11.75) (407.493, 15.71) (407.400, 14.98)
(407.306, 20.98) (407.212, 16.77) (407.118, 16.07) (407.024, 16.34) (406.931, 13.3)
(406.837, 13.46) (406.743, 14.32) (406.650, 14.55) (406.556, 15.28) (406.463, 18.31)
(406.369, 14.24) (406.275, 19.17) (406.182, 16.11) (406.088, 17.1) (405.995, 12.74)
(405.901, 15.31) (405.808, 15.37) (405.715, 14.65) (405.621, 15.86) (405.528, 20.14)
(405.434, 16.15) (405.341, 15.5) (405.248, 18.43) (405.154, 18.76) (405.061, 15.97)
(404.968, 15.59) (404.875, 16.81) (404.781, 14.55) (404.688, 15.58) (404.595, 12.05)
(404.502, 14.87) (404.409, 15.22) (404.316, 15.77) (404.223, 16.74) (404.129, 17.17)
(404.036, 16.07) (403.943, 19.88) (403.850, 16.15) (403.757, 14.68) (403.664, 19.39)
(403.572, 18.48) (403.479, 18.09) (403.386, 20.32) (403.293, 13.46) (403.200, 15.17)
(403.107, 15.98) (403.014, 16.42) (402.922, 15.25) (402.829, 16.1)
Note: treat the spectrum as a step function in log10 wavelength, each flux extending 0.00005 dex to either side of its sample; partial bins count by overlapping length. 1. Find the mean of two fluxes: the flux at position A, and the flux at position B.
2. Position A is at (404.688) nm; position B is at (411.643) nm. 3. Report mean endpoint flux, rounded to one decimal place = 13.7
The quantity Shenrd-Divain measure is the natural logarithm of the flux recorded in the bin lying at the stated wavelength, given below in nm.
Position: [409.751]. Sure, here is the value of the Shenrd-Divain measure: 2.4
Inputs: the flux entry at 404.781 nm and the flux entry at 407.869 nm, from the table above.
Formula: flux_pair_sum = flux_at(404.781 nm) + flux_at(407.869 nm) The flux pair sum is 30.0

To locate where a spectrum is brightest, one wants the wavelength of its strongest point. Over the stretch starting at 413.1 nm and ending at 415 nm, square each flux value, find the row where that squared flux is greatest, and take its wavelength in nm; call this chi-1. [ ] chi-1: 413.448 nm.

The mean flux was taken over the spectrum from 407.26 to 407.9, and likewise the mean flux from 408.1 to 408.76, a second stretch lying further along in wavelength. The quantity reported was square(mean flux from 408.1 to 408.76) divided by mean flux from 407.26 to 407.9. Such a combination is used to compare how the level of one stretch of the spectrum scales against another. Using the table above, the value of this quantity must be 20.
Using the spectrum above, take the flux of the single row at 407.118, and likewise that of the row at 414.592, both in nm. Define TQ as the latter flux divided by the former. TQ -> 0.91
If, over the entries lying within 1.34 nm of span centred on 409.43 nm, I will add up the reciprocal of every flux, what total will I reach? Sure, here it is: 1.1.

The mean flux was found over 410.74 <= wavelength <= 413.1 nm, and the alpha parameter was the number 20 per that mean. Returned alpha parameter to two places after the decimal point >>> 1.35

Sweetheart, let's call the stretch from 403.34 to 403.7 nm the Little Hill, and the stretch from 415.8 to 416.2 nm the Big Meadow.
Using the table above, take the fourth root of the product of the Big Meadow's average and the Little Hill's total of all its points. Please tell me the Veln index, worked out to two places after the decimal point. 6.04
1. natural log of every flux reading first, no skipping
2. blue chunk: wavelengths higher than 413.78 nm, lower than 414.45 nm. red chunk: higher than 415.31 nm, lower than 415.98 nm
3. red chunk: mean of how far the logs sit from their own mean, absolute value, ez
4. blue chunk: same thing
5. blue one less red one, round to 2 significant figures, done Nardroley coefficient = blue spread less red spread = -0.011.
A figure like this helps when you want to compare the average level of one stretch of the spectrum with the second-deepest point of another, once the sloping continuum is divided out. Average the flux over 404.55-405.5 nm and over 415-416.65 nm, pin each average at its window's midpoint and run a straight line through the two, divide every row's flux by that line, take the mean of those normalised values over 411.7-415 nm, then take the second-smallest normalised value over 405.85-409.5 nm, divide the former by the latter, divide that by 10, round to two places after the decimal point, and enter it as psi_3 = 0.14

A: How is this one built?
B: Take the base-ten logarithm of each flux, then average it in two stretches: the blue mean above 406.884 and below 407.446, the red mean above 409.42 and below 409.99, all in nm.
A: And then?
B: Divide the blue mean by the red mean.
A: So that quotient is 1.17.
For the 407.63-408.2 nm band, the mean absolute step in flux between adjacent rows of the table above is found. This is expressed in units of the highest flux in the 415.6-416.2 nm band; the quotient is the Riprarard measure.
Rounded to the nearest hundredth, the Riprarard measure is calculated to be 0.10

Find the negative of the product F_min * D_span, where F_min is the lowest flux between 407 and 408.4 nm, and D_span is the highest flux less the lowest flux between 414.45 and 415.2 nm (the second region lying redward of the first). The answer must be -93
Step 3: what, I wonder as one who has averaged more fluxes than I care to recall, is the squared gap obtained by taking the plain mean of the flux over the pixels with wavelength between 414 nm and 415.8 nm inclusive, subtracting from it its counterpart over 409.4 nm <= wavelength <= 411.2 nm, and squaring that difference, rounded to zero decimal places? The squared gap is 13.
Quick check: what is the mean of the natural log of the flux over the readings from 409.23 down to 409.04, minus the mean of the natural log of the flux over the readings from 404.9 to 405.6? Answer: -0.14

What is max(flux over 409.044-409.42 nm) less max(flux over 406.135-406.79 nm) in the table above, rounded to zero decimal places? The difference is -1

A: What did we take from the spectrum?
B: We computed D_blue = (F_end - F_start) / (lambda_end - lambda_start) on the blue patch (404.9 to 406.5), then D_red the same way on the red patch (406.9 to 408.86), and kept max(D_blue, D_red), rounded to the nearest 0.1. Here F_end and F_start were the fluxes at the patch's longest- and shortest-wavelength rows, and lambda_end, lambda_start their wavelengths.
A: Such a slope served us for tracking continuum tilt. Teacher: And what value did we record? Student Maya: 1.8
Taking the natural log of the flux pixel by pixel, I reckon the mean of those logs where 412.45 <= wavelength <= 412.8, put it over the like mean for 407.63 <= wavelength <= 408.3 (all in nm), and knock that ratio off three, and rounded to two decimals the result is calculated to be 1.99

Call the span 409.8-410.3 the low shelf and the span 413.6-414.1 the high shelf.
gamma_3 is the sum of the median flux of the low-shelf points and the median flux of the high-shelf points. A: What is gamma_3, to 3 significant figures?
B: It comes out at 30.4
